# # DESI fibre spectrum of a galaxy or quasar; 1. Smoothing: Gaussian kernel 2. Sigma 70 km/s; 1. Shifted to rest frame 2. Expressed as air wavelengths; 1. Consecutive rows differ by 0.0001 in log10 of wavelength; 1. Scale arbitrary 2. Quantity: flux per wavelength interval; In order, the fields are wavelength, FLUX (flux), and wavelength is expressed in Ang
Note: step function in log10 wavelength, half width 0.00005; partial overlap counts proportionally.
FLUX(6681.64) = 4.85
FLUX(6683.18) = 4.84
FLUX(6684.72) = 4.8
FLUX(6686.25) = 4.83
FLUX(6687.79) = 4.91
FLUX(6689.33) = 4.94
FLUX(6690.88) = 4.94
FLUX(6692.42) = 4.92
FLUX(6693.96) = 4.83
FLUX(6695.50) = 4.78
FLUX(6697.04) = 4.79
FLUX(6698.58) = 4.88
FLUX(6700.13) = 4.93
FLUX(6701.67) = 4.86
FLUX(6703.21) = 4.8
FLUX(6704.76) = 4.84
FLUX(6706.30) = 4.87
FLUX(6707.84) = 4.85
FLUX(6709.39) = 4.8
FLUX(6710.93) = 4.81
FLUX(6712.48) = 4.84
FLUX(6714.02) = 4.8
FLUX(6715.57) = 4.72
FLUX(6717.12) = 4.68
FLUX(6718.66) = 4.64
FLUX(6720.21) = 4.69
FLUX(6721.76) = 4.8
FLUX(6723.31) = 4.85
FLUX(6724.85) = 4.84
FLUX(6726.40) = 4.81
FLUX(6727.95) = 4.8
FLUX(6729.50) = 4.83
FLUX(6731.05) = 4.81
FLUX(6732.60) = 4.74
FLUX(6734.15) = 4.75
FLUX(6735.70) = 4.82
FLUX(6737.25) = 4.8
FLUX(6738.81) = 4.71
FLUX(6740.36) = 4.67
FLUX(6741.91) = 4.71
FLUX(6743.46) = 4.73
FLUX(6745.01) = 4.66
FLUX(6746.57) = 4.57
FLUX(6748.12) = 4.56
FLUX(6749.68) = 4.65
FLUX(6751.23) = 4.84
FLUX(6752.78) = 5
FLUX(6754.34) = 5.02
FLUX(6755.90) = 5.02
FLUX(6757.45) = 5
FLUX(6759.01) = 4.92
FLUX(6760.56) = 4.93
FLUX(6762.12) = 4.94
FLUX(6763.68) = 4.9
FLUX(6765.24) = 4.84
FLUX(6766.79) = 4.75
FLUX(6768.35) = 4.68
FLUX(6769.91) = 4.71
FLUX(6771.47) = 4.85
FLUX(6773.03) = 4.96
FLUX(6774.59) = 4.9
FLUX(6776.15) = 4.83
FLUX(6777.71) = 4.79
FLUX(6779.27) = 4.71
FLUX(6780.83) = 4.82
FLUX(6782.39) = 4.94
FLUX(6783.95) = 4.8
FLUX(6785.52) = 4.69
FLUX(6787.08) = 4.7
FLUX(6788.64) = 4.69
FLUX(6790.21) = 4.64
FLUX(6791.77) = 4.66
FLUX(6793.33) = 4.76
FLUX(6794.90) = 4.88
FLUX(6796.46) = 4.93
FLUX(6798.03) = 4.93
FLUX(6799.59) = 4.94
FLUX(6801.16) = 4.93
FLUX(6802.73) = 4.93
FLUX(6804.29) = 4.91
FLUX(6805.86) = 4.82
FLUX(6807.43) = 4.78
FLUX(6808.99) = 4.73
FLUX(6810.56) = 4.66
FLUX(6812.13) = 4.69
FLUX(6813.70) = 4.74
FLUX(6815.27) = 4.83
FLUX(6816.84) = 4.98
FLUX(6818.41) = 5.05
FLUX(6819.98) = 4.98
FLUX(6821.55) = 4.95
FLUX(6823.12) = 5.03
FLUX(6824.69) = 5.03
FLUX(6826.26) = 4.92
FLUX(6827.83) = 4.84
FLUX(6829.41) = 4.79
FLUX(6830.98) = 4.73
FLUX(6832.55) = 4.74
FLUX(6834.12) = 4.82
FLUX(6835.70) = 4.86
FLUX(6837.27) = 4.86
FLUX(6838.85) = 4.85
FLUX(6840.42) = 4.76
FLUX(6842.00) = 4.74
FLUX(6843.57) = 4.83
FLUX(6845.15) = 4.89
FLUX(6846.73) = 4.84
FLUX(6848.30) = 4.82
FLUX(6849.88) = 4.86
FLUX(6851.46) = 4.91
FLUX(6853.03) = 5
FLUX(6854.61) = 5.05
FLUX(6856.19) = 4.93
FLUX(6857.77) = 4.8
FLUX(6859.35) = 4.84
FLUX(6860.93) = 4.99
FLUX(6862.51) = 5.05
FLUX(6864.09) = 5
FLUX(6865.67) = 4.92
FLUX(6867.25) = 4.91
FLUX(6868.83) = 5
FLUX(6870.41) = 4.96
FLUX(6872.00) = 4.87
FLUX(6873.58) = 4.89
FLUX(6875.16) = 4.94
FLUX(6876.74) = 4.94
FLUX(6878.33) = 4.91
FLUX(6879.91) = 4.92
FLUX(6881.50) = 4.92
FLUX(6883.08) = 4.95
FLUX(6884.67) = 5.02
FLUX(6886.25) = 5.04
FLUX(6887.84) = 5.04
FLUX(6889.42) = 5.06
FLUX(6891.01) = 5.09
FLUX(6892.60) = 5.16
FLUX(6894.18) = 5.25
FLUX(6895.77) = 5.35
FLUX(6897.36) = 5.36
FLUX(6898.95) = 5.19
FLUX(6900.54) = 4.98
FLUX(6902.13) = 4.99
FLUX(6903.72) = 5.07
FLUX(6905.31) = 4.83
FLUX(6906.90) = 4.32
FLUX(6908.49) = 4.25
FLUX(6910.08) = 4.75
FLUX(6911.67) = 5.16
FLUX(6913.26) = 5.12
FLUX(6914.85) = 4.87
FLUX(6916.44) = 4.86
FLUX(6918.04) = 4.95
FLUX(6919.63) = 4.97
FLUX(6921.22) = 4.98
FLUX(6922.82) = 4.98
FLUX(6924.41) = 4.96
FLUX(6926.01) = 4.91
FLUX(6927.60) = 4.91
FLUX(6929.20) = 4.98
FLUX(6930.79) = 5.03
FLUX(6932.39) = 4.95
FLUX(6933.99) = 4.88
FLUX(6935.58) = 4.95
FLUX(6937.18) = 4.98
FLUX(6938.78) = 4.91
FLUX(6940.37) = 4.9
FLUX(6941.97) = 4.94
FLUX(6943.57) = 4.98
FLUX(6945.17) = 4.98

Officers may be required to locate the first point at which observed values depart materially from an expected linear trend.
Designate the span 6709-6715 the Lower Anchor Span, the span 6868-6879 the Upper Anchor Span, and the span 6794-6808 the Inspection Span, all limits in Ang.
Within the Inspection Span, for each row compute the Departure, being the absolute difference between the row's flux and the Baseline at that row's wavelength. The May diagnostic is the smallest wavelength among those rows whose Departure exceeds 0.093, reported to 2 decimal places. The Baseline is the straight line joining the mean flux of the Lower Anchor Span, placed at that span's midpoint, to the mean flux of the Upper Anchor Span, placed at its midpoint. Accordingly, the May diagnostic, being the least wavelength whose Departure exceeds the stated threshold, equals 6807.43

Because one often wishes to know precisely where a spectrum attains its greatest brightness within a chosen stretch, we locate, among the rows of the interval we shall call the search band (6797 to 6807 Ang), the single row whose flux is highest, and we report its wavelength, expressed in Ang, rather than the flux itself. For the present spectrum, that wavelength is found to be 6799.59 Ang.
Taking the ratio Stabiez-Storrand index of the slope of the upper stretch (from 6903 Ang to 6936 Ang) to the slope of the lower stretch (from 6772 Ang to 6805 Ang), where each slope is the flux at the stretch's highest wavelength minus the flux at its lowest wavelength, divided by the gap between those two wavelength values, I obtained 2.4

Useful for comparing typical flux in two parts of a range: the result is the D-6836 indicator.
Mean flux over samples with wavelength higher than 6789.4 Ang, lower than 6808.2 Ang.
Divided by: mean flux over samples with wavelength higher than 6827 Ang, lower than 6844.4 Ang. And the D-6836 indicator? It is 1.008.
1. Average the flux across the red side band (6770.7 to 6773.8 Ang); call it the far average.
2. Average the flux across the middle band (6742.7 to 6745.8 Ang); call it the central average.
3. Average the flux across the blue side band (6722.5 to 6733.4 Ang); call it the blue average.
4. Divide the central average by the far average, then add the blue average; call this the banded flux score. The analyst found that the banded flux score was 5.77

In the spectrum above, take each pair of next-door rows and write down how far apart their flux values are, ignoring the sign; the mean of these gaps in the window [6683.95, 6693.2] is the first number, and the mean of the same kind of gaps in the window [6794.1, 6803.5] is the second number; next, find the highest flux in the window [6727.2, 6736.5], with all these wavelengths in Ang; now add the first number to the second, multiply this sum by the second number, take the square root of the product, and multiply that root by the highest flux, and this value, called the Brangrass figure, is 0.12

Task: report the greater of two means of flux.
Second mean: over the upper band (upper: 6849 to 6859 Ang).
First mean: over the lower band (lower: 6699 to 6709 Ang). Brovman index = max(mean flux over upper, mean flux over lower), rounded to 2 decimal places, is 4.92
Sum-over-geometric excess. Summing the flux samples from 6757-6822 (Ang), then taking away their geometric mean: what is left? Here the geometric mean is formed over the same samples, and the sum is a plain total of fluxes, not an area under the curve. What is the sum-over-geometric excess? 198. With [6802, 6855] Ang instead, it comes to 160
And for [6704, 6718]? 38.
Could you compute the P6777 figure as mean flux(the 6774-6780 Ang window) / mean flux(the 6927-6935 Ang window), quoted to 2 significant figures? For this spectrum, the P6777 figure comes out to 0.97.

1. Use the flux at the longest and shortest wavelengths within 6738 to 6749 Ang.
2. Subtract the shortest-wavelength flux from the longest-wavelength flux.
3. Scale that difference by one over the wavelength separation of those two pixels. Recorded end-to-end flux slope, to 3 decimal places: -0.016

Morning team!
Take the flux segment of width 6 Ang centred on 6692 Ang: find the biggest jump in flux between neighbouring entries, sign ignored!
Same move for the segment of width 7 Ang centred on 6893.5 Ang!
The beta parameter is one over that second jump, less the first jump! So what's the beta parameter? 9.9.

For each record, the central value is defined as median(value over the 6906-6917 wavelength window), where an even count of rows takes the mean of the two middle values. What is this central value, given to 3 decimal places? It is 4.860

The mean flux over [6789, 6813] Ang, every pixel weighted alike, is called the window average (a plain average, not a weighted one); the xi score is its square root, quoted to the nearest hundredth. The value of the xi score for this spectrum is 2.19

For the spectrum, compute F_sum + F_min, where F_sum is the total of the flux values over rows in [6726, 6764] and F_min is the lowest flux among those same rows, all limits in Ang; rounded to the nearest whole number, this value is 125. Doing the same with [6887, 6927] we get 129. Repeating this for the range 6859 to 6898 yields 130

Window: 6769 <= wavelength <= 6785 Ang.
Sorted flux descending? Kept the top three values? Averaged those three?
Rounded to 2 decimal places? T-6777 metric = 4.93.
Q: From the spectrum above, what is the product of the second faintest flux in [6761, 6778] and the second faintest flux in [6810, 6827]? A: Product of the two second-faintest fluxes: 22.1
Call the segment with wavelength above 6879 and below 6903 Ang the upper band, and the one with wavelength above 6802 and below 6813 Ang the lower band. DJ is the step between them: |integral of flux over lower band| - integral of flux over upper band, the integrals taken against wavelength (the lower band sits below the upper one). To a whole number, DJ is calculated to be -69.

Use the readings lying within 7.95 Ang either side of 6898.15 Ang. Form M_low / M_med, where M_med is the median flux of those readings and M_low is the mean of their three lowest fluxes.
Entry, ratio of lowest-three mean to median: 0.963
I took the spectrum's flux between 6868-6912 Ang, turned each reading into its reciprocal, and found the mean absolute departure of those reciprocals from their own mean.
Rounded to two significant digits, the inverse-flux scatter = 0.0065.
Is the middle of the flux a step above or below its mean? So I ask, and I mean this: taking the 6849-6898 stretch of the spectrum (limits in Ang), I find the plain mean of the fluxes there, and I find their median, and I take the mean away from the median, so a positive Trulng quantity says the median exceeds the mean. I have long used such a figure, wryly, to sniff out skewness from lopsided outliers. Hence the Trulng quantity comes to -0.04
